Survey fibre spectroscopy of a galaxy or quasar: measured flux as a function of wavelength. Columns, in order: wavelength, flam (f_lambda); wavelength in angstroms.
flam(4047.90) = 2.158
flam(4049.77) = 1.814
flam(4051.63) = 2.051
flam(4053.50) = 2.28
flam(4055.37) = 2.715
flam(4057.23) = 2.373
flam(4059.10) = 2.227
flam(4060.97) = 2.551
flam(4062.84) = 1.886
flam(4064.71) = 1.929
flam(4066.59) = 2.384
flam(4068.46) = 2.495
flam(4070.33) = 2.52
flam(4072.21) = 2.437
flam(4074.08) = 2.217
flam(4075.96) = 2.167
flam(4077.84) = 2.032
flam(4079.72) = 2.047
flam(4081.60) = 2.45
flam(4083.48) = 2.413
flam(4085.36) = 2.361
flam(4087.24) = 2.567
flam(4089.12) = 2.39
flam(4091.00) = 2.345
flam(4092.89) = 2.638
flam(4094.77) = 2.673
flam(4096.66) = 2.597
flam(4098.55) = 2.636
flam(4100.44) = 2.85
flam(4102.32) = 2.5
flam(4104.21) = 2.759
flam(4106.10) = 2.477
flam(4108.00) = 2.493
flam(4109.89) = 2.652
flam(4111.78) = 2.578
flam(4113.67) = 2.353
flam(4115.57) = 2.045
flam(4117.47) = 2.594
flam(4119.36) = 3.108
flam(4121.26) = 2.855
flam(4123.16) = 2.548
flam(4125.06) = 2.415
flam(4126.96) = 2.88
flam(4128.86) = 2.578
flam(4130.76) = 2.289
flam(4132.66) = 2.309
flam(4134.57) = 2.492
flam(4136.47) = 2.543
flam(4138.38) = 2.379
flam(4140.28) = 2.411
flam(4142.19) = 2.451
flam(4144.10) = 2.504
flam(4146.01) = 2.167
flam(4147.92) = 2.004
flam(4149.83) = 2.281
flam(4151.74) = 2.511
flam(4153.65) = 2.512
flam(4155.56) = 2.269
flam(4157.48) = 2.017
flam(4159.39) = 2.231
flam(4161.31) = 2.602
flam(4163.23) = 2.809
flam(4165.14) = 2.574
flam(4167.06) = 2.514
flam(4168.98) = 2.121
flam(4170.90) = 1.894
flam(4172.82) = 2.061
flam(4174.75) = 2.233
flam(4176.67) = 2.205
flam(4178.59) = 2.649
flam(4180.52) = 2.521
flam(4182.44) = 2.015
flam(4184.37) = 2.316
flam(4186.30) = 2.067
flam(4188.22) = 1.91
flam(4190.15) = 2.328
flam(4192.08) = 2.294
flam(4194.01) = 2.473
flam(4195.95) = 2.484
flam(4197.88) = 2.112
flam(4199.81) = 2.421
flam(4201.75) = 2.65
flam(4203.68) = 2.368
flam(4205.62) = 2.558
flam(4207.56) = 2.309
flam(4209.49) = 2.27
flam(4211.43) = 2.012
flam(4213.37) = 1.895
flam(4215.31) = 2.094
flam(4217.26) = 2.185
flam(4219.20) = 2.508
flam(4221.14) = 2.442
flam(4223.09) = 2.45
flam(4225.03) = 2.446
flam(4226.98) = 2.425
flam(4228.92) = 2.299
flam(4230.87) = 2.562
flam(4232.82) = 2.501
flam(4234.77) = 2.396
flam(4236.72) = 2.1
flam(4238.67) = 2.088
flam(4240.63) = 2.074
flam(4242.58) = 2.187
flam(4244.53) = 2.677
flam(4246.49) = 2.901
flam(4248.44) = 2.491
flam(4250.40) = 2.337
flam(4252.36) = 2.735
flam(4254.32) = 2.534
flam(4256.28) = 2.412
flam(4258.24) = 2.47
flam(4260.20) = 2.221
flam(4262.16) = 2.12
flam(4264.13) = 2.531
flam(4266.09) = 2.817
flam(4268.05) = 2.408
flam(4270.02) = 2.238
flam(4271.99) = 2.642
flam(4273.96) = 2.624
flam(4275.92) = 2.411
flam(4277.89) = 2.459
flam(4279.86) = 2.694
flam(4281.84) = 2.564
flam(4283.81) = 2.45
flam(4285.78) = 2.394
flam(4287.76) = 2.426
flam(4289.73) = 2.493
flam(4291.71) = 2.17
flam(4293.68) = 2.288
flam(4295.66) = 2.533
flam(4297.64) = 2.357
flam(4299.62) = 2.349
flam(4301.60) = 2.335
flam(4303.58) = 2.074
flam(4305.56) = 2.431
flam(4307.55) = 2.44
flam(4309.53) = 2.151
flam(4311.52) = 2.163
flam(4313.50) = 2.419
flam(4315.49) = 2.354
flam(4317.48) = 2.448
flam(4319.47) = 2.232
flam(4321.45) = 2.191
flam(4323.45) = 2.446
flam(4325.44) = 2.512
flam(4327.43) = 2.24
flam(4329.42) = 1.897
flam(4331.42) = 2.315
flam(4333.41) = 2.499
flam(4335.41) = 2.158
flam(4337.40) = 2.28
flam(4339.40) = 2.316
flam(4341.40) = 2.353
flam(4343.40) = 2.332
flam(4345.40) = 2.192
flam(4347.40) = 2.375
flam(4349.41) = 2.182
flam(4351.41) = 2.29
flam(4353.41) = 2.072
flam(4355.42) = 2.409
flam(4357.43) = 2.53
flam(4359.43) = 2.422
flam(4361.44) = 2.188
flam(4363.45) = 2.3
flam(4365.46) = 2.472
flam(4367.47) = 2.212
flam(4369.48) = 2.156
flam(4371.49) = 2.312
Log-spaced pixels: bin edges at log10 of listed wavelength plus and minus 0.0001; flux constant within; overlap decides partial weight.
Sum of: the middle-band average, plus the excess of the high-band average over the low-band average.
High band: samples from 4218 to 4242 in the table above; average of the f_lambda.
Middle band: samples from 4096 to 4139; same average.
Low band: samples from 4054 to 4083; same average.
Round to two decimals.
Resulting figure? 2.62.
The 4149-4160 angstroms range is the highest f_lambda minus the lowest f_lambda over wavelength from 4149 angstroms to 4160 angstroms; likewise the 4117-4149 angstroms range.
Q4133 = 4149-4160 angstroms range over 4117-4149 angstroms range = 0.45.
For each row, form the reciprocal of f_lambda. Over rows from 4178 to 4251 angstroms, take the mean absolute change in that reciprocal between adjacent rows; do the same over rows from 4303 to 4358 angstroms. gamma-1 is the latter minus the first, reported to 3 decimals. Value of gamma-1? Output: -0.001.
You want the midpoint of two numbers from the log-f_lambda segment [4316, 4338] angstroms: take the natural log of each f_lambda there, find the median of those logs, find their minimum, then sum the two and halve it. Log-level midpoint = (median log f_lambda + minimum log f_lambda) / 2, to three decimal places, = 0.732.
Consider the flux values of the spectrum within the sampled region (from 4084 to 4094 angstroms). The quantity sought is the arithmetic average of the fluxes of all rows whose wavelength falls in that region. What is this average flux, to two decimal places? 2.46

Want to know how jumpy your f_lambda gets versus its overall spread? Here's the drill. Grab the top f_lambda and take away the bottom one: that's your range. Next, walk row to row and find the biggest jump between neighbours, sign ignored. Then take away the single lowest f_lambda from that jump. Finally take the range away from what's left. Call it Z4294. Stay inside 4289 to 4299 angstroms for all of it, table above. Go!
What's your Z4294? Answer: -2.21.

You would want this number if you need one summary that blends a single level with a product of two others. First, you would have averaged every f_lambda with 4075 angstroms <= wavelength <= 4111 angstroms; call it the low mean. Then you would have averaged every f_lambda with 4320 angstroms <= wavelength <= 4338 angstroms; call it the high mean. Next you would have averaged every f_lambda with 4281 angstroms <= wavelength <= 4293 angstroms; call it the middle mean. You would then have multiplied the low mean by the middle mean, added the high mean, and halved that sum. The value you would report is 4.13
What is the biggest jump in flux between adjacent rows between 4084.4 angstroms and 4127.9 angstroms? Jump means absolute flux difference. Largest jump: 0.55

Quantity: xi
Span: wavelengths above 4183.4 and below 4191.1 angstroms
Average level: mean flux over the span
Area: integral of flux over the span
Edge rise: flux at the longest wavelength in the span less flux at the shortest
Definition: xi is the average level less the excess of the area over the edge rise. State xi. -14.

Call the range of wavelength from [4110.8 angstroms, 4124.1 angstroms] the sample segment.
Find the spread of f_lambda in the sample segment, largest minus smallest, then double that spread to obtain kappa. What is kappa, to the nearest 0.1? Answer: 2.1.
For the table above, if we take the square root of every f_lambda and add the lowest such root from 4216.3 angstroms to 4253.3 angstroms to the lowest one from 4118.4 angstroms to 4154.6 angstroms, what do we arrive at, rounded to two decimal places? 2.86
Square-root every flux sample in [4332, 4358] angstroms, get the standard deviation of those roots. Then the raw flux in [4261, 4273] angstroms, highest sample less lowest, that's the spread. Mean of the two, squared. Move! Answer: 0.137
